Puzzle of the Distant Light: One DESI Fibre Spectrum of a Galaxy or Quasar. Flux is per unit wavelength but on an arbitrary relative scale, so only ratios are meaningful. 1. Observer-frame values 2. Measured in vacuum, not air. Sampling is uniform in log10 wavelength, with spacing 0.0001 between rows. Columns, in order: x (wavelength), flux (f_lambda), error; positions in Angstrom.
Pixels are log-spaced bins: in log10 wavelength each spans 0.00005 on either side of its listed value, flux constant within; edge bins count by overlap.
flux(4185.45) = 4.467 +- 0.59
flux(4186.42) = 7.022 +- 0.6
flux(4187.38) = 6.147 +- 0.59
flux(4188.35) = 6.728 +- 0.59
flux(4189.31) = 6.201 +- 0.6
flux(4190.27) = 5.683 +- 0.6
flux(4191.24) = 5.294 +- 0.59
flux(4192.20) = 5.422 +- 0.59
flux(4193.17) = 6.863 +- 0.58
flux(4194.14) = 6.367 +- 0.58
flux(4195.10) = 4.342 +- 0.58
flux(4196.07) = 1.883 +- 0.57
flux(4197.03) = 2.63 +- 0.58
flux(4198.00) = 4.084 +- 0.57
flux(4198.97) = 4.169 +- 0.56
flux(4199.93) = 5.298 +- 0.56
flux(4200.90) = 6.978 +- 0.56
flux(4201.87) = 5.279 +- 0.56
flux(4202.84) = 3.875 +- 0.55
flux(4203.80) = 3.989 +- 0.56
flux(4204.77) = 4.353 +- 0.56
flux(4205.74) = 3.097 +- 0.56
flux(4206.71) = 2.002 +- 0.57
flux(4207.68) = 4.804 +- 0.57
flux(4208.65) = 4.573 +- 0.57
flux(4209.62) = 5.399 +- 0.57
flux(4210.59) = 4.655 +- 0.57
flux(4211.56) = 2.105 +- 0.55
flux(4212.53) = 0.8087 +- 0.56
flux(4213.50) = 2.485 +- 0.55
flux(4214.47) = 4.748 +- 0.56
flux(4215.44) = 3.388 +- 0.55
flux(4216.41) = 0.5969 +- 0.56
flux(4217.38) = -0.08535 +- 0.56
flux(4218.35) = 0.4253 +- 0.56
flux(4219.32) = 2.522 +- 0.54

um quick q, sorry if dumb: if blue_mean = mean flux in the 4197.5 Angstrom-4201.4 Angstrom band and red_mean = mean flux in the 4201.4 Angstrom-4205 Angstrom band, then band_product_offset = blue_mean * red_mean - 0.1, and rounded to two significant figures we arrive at 22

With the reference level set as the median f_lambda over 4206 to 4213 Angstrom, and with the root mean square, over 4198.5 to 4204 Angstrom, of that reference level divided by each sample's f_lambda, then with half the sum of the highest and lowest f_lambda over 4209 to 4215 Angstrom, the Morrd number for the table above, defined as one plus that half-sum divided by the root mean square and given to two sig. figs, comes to 4.1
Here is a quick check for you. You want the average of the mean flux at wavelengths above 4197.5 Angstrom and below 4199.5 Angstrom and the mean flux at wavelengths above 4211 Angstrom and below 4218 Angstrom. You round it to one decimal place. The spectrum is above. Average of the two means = 3.1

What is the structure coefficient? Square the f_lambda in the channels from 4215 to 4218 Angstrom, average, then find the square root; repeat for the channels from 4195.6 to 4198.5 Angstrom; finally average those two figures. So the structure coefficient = 2.5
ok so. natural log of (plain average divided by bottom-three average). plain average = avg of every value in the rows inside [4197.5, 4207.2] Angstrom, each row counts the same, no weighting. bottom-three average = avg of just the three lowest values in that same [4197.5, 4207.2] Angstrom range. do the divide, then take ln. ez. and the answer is 0.4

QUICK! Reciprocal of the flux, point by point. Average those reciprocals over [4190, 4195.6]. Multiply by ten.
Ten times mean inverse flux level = 1.8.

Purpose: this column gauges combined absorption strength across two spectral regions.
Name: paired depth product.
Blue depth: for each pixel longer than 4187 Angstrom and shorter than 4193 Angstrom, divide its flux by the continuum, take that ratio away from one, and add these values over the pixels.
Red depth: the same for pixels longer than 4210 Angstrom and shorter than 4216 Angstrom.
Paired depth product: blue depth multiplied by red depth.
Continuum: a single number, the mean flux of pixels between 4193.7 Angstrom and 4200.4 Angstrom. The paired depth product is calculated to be -4.1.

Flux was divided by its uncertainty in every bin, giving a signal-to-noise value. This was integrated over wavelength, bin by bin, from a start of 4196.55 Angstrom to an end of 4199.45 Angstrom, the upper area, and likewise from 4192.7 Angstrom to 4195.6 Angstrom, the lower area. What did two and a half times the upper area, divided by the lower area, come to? 1.6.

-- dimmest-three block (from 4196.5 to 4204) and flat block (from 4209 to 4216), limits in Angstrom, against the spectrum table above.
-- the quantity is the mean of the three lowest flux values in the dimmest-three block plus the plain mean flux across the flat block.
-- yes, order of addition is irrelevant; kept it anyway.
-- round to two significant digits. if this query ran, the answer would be 6.9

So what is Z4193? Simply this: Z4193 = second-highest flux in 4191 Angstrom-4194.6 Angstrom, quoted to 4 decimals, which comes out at 6.3670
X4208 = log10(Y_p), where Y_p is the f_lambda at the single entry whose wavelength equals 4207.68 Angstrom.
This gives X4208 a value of 0.68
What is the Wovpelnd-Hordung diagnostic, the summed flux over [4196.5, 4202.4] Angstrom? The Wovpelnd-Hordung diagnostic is 28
